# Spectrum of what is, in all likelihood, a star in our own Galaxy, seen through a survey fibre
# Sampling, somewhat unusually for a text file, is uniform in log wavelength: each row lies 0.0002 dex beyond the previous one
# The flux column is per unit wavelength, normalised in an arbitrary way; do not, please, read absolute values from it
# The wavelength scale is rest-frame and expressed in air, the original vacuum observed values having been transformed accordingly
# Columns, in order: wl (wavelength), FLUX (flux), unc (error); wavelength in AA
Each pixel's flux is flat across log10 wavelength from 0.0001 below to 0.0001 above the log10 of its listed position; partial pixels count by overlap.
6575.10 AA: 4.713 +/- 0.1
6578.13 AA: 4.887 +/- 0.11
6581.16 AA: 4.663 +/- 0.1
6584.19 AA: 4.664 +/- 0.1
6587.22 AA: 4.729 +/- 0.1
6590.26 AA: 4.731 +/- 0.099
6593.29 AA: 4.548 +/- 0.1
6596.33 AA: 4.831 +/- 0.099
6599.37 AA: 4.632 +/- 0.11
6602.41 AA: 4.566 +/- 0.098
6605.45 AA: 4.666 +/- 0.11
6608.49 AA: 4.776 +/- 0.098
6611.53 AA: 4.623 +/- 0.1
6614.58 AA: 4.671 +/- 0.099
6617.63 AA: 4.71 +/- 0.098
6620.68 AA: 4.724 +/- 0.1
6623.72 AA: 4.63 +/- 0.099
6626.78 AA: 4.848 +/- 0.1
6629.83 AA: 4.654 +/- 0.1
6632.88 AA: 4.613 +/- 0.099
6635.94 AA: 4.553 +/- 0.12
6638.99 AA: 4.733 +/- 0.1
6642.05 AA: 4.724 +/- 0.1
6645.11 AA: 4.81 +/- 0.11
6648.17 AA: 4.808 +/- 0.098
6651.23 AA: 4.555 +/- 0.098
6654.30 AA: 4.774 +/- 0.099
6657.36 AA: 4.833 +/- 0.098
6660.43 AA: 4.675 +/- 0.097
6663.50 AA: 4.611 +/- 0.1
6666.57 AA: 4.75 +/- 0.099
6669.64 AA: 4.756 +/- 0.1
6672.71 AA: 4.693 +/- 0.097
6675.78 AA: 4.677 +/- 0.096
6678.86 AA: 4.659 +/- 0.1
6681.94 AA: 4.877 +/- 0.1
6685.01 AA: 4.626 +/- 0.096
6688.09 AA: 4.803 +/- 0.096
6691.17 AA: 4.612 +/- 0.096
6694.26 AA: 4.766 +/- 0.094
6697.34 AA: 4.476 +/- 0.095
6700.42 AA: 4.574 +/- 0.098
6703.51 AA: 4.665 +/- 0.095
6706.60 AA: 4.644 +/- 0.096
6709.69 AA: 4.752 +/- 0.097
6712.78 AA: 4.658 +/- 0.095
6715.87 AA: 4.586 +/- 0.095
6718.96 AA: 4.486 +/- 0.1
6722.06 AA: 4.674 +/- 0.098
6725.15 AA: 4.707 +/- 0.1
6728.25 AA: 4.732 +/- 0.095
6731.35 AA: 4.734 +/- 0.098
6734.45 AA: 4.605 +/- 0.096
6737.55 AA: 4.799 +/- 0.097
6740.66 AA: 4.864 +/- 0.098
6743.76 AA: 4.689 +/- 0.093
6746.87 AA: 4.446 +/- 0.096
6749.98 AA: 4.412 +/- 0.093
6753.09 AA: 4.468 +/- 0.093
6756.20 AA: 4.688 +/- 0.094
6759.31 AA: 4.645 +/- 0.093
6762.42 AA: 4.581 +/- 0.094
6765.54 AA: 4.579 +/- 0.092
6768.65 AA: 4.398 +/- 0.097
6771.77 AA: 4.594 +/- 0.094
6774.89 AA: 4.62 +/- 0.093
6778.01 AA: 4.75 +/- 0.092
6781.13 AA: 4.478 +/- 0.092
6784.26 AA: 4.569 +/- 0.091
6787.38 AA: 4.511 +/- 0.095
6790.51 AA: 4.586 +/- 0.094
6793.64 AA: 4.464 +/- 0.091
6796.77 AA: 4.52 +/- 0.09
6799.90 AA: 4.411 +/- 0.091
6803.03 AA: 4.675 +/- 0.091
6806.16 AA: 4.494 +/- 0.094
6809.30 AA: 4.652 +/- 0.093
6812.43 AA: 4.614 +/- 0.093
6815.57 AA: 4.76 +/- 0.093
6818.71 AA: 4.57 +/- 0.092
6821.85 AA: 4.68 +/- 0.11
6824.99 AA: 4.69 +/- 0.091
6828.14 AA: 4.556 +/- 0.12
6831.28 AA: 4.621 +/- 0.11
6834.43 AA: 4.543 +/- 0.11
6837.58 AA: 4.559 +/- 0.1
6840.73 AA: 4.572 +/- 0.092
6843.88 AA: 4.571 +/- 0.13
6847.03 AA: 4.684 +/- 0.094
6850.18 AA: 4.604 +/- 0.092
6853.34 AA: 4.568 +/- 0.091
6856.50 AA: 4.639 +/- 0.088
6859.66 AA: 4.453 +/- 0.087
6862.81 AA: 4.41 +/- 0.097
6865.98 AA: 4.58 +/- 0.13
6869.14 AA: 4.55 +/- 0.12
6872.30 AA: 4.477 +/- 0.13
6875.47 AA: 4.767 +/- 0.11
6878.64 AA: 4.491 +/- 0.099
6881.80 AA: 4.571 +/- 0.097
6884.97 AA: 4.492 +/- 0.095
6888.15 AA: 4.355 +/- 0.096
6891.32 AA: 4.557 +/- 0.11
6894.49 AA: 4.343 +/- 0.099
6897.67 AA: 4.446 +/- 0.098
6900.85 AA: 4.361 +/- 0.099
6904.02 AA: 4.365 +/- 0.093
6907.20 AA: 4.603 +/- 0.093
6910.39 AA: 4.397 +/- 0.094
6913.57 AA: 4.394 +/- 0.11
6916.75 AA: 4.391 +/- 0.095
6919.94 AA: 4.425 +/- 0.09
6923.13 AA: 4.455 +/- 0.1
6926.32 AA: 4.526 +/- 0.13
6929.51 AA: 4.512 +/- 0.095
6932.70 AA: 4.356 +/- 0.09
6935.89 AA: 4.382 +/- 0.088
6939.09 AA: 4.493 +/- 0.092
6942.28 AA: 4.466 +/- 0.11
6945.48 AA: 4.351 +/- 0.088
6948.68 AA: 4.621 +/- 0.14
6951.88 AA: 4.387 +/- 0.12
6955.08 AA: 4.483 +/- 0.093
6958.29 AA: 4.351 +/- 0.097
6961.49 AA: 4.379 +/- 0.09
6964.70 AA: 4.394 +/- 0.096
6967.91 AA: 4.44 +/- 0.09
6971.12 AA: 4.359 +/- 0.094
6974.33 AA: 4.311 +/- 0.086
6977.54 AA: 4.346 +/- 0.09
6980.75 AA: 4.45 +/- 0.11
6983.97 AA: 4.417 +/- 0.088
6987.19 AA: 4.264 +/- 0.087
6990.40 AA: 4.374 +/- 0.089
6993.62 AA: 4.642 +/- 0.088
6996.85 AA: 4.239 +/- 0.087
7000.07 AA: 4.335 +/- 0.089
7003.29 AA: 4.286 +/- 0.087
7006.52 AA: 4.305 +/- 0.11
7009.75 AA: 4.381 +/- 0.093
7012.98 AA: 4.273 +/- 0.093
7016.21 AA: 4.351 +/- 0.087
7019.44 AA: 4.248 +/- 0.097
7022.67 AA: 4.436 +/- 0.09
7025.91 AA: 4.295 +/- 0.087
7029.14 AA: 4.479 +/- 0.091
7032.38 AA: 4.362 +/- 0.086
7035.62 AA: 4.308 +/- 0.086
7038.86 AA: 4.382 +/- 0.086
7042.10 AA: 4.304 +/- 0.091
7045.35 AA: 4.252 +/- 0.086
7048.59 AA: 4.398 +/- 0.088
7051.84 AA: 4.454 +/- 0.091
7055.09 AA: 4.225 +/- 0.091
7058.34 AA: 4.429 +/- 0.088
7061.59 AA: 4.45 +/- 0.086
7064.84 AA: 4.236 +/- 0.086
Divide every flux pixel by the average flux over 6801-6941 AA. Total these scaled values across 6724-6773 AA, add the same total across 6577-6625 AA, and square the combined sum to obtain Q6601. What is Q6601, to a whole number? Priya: 1083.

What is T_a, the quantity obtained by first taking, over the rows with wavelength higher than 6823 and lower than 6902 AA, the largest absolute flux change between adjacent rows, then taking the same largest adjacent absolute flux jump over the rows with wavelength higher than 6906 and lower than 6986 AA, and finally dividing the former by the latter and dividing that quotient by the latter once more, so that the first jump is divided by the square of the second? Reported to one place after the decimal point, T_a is 4.0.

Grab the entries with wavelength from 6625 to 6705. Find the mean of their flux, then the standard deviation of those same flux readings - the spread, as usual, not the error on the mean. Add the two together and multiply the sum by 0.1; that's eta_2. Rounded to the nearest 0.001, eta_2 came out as 0.480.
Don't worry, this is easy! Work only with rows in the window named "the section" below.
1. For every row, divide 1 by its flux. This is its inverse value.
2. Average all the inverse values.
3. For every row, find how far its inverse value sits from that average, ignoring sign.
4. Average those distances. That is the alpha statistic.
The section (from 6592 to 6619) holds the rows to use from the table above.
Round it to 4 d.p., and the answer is 0.0032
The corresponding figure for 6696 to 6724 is 0.0035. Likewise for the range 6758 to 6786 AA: 0.0031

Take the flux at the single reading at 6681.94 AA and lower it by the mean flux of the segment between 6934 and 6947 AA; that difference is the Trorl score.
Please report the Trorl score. 0.45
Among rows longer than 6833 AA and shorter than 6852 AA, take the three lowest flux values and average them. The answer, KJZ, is 4.56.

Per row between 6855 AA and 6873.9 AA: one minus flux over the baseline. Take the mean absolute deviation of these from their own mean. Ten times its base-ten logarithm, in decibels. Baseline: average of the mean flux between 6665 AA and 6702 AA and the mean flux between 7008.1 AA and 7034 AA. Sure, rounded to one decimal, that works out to -18.0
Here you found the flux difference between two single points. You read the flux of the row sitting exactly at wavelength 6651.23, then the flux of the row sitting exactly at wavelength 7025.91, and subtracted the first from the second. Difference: -0.26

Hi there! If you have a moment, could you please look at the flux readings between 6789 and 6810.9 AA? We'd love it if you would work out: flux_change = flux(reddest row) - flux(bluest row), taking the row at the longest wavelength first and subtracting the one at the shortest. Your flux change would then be 0.07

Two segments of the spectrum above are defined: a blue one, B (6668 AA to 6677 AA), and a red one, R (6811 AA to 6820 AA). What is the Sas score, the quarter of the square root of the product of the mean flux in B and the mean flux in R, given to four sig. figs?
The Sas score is 1.170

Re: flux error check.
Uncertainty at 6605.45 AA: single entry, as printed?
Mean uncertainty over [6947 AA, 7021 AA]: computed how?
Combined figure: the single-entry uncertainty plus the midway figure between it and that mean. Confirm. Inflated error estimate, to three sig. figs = 0.213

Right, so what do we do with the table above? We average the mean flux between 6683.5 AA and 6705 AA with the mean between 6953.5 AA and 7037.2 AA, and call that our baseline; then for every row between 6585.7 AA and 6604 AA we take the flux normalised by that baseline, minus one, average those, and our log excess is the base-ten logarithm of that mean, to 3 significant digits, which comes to -1.43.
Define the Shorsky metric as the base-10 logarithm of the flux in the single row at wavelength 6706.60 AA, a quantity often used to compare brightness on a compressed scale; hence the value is 0.667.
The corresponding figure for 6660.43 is 0.670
